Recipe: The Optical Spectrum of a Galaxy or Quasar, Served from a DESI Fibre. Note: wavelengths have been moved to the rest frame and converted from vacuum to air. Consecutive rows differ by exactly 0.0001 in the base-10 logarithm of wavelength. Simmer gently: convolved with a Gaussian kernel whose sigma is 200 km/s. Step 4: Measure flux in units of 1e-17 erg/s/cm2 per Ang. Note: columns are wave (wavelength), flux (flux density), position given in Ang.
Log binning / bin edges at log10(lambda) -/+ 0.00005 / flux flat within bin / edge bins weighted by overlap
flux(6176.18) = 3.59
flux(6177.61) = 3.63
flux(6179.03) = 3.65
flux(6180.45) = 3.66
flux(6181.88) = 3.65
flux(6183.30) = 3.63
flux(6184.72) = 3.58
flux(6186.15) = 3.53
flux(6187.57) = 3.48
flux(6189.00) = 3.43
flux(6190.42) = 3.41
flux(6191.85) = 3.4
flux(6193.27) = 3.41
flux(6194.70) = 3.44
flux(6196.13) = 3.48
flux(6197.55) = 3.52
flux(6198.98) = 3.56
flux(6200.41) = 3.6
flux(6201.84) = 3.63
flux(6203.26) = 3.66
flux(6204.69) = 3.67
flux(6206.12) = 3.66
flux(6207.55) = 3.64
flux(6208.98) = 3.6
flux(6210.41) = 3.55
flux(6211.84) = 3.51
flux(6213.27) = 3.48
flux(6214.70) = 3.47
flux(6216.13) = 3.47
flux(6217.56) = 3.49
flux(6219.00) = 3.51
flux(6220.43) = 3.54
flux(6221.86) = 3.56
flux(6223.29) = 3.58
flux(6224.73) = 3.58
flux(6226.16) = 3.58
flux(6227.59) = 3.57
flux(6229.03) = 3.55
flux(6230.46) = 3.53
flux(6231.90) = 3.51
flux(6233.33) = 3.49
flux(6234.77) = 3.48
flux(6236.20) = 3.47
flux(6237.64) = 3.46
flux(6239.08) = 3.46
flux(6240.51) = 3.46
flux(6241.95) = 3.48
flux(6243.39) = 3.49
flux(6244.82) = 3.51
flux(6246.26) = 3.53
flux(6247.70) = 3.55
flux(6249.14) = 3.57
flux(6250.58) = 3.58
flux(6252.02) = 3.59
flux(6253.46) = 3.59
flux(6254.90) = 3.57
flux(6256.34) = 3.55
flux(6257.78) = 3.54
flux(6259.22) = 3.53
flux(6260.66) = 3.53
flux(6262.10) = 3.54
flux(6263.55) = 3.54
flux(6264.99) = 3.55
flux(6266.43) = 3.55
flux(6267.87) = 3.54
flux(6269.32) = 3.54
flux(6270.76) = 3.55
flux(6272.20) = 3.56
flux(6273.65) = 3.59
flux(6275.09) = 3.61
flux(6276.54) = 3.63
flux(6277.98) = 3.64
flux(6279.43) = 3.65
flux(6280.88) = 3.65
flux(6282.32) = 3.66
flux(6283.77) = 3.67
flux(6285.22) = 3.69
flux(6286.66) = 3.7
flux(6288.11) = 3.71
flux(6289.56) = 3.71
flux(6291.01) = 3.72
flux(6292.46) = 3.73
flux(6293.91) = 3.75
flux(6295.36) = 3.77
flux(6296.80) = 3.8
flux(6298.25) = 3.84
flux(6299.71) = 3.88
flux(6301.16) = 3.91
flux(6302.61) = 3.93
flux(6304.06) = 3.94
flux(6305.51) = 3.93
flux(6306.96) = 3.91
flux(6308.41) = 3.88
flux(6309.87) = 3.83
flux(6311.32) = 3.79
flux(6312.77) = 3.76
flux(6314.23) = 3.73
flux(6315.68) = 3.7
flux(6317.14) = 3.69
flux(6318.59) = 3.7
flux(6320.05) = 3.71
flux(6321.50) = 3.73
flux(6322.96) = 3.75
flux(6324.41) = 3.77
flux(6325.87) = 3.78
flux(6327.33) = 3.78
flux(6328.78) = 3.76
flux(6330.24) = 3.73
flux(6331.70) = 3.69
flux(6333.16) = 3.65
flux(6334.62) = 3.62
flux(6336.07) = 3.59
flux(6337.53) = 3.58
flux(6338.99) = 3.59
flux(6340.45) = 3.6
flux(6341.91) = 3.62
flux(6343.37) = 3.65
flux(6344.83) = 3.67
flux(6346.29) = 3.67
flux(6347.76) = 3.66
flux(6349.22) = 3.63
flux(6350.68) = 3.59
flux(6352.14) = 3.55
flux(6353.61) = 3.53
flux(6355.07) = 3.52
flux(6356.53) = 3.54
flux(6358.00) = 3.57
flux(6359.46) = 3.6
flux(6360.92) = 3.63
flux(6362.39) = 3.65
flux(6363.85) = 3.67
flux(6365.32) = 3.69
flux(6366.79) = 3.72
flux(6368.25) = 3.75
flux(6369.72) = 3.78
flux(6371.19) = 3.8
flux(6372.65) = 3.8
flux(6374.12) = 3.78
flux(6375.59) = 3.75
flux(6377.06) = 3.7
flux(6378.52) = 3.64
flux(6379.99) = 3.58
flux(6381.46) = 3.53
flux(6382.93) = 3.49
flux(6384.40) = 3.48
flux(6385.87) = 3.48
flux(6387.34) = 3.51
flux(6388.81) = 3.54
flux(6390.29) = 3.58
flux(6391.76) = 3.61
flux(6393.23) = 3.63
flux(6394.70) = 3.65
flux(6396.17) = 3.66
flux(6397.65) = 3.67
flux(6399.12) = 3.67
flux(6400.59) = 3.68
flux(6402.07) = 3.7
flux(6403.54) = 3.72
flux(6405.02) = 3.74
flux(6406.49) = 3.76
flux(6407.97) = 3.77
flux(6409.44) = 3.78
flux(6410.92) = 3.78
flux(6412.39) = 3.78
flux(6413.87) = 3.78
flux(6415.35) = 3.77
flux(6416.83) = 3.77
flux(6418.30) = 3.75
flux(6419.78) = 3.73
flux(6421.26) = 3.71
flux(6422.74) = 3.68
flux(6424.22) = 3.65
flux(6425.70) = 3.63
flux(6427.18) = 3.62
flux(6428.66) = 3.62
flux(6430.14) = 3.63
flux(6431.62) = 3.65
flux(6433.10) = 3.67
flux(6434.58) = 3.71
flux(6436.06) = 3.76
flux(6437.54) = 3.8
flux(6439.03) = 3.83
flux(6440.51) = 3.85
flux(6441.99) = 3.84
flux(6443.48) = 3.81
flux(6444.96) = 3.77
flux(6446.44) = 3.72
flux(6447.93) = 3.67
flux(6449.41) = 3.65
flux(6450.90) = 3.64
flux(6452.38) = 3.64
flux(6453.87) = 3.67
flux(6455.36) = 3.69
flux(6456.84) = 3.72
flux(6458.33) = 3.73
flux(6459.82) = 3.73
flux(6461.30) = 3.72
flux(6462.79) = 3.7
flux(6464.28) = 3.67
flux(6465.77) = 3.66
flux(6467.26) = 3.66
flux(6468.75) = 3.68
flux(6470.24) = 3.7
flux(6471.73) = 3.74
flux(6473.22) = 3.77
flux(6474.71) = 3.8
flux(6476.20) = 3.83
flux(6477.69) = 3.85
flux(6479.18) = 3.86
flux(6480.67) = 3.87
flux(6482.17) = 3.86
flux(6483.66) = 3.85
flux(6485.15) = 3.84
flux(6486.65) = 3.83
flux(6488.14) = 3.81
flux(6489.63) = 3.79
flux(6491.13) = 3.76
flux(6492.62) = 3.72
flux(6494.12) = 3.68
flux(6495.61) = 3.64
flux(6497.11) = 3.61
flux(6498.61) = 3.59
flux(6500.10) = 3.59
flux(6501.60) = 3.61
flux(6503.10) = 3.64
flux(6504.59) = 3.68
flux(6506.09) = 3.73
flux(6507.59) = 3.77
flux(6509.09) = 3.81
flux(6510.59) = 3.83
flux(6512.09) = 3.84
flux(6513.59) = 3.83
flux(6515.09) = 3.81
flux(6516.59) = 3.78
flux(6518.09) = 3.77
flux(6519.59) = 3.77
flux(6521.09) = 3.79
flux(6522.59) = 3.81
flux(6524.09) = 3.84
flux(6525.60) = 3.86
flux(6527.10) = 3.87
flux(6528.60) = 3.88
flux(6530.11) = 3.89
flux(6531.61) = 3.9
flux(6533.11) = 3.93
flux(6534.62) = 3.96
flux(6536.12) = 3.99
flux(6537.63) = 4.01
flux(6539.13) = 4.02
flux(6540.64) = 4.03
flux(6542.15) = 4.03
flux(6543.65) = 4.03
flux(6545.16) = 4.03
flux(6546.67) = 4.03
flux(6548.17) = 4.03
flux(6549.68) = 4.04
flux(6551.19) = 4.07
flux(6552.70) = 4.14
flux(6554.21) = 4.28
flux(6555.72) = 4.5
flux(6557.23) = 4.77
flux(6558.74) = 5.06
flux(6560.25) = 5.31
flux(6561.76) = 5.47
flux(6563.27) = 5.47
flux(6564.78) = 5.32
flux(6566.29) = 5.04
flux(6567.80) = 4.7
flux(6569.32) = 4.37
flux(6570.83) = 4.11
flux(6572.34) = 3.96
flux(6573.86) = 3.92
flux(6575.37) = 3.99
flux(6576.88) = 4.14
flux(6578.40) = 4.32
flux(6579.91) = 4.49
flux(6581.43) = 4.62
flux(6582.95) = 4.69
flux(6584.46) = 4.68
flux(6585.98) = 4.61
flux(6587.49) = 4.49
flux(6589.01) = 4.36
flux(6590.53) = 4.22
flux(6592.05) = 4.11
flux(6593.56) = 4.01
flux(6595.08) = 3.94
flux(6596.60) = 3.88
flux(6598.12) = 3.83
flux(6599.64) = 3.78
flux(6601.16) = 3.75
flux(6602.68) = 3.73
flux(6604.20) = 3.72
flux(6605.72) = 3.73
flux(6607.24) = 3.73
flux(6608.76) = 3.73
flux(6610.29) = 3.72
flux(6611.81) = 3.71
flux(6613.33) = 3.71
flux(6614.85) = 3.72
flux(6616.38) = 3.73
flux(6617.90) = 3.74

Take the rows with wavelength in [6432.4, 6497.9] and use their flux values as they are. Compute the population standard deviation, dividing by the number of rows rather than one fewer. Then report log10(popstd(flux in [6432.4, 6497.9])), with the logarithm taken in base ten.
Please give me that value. -1.12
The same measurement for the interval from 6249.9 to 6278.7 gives -1.49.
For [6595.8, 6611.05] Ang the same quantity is -1.29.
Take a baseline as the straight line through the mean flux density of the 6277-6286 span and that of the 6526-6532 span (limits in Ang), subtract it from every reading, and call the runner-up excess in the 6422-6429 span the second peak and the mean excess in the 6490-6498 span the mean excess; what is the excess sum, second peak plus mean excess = -0.31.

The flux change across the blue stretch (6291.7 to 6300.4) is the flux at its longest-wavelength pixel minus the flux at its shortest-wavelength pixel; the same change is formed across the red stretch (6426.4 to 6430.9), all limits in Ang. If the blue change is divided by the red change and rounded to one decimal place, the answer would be 15.0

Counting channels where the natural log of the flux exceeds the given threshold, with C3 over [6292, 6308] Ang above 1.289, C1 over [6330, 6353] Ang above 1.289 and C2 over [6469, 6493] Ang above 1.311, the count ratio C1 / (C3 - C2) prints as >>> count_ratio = -2.00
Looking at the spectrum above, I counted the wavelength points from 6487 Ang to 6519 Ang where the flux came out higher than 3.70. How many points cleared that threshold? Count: 13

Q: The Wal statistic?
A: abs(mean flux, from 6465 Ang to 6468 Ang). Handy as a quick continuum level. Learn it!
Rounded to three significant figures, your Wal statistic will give 3.66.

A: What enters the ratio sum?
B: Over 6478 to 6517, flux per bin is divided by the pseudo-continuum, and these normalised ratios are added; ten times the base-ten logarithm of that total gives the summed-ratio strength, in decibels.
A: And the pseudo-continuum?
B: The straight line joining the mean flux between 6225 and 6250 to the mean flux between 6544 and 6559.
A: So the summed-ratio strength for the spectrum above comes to 13.7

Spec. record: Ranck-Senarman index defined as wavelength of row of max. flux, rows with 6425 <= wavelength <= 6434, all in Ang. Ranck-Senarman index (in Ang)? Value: 6433.10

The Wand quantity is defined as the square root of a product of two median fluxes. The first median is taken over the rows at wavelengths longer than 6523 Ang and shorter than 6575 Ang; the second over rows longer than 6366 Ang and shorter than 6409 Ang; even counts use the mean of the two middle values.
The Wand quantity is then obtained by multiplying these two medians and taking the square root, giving 3.85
